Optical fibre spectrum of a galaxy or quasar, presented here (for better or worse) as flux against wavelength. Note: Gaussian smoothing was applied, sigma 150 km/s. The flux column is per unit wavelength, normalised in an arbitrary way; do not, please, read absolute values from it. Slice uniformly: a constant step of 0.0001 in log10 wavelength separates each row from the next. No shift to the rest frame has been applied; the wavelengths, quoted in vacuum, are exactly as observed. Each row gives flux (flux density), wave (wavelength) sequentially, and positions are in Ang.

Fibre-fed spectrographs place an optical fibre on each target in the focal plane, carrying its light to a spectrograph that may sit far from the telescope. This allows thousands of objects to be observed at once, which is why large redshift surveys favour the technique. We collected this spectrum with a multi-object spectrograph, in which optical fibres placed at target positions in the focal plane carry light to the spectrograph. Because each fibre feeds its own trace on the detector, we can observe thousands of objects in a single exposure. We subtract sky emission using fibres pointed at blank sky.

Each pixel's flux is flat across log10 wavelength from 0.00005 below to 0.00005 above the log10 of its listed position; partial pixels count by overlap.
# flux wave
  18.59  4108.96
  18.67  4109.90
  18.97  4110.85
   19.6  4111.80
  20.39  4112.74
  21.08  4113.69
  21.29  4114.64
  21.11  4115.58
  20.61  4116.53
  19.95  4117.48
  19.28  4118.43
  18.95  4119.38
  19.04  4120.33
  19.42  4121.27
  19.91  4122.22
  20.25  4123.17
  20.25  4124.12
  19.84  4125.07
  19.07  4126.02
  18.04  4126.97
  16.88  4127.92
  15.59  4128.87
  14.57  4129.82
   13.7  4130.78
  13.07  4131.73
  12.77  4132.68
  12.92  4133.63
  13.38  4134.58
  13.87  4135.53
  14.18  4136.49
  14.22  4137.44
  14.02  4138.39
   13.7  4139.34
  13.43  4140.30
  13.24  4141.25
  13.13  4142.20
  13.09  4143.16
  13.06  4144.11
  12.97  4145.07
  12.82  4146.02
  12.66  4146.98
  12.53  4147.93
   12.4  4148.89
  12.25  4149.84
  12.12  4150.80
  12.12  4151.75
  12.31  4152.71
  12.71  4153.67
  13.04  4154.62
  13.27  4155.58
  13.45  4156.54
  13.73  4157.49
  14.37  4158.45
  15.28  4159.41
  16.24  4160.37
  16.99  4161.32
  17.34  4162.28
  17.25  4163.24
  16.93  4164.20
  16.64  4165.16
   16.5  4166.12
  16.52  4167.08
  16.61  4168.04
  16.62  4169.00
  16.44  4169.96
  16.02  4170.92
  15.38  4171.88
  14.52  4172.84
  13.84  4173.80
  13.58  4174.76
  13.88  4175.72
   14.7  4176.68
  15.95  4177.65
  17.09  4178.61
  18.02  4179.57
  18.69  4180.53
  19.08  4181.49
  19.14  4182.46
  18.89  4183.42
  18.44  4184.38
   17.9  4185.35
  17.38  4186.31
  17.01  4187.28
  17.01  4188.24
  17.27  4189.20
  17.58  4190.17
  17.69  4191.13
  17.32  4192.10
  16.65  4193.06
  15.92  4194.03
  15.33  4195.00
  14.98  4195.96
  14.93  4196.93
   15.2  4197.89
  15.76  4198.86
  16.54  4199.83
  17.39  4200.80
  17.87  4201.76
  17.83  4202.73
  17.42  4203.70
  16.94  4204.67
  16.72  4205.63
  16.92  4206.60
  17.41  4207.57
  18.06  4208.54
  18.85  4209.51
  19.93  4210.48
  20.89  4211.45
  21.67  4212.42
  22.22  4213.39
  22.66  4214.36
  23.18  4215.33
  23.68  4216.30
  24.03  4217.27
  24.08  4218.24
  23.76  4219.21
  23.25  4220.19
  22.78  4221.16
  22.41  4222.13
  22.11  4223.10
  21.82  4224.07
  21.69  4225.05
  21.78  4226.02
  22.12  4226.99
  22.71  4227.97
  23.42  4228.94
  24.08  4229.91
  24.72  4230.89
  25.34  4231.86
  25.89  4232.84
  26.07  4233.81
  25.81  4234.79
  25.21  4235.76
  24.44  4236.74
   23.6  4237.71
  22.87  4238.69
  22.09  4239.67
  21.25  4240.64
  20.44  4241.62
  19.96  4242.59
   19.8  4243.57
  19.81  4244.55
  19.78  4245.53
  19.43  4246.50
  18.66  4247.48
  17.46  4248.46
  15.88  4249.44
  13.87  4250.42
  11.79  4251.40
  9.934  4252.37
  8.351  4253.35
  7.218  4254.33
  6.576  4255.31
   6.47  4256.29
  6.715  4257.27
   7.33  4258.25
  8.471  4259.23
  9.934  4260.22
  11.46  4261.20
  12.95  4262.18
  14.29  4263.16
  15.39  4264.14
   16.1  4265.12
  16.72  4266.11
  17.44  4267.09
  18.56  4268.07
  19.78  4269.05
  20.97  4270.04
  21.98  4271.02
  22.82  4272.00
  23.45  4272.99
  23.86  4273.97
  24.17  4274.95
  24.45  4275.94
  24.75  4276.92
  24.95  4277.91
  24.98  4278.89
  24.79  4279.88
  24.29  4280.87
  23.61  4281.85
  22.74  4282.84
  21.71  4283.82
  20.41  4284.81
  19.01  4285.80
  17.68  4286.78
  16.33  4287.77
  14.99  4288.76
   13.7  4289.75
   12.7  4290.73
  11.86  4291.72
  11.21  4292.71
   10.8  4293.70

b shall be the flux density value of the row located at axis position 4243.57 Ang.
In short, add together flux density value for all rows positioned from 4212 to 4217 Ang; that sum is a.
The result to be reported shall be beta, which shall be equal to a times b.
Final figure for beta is 2246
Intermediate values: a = 113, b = 19.8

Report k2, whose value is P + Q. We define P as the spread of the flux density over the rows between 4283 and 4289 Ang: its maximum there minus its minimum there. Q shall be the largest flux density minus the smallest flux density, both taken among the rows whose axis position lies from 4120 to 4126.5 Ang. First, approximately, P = 6.7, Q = 1.21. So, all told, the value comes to 7.9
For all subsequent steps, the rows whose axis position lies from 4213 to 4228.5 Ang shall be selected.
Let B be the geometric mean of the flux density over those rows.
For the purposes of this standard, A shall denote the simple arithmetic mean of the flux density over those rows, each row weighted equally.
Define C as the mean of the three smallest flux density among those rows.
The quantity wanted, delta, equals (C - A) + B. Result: 21.7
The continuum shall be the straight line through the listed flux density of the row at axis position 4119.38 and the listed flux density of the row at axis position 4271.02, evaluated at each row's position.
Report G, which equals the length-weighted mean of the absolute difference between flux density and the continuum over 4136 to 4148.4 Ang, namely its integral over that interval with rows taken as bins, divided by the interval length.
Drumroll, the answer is 6.1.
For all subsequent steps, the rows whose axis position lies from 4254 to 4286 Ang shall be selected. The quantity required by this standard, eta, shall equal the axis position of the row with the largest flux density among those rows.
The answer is 4278.89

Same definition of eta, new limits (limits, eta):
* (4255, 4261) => 4260.22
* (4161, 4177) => 4162.28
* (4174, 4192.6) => 4182.46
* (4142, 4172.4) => 4162.28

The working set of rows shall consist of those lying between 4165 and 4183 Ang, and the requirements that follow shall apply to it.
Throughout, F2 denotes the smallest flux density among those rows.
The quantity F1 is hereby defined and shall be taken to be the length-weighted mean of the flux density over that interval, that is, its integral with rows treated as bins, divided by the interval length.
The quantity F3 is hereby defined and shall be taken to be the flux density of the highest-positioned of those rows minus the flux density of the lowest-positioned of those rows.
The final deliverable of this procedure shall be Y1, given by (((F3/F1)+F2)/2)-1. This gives 5.9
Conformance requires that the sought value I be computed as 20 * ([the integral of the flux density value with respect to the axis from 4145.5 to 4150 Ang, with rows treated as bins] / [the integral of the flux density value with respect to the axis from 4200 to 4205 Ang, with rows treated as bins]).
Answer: 13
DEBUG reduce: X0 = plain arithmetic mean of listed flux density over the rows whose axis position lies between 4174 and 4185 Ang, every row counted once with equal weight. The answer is 17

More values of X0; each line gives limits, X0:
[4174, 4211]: 17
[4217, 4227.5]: 23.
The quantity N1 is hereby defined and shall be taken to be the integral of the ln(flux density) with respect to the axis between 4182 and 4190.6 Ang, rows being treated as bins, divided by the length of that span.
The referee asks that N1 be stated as 2.88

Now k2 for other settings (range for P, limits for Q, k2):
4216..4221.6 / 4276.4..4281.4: 2.0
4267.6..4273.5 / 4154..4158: 5.6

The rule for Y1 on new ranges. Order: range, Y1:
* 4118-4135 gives 5.2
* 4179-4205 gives 6.4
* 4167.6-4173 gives 6.2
